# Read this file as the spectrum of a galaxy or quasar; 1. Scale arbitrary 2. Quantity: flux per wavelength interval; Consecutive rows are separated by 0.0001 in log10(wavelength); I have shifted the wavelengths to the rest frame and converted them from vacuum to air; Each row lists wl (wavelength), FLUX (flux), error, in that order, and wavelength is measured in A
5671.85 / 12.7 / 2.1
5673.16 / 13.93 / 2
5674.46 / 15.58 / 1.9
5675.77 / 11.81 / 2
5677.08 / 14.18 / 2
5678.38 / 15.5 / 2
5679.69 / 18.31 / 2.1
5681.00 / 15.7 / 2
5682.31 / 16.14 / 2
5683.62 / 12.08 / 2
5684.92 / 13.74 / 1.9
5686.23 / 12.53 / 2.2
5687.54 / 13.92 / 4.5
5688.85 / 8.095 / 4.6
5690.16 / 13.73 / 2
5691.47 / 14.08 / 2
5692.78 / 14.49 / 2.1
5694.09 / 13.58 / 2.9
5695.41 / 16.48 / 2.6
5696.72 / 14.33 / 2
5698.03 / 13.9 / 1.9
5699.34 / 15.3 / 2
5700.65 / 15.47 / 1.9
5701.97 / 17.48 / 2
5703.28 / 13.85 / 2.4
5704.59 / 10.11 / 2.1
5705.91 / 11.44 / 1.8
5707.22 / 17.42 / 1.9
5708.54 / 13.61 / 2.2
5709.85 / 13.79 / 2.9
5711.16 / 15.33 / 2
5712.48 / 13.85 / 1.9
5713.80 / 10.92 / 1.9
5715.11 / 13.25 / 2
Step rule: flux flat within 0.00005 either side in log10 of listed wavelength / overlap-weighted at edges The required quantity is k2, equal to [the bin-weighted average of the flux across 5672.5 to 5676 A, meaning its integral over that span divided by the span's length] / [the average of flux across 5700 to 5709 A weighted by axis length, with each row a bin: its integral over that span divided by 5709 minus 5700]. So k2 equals 0.99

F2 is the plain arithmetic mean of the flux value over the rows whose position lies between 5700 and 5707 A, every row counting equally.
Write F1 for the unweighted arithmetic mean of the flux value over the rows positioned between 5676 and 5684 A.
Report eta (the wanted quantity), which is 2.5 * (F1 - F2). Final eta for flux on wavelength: 4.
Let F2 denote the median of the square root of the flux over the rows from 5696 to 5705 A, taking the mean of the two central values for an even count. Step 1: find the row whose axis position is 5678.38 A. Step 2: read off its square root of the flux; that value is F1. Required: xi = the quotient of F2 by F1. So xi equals 0.96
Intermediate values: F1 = 3.94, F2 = 3.79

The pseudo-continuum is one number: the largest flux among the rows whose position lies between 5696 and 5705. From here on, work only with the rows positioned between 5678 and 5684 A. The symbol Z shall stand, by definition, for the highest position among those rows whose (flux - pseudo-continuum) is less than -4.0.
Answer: 5683.62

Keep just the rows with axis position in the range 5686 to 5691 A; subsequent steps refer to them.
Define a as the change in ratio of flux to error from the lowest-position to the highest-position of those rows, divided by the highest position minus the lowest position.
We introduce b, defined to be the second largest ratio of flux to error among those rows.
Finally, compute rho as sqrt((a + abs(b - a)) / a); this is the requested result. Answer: 4.4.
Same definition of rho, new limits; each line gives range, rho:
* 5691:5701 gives 8.0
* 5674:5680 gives 9.1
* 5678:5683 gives 10.0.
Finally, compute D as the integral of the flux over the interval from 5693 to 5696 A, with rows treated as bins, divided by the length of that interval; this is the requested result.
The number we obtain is 14.9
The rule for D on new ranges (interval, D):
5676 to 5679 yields 14.4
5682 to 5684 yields 14.0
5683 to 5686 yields 12.9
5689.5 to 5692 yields 13.9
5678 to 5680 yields 16.8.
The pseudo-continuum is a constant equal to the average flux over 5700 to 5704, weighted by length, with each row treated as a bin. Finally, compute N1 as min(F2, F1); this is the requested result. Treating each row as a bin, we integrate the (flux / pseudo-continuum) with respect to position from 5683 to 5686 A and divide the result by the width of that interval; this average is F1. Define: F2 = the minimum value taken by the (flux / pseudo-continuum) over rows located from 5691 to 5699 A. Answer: 0.83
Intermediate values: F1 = 0.83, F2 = 0.88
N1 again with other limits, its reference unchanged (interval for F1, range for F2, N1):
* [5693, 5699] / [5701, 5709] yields 0.65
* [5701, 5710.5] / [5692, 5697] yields 0.88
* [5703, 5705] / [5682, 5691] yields 0.52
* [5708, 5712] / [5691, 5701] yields 0.88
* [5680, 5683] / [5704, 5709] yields 0.65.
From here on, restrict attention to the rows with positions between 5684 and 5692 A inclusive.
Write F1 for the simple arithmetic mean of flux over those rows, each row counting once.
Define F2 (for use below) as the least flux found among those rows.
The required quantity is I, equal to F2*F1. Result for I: 103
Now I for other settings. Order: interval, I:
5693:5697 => 201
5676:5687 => 178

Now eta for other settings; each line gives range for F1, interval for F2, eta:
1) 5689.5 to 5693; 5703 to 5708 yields 2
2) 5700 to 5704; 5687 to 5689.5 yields 11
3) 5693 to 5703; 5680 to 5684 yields 1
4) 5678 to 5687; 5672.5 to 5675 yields 0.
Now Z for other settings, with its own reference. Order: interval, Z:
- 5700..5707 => 5705.91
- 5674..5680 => 5675.77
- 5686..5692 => 5688.85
